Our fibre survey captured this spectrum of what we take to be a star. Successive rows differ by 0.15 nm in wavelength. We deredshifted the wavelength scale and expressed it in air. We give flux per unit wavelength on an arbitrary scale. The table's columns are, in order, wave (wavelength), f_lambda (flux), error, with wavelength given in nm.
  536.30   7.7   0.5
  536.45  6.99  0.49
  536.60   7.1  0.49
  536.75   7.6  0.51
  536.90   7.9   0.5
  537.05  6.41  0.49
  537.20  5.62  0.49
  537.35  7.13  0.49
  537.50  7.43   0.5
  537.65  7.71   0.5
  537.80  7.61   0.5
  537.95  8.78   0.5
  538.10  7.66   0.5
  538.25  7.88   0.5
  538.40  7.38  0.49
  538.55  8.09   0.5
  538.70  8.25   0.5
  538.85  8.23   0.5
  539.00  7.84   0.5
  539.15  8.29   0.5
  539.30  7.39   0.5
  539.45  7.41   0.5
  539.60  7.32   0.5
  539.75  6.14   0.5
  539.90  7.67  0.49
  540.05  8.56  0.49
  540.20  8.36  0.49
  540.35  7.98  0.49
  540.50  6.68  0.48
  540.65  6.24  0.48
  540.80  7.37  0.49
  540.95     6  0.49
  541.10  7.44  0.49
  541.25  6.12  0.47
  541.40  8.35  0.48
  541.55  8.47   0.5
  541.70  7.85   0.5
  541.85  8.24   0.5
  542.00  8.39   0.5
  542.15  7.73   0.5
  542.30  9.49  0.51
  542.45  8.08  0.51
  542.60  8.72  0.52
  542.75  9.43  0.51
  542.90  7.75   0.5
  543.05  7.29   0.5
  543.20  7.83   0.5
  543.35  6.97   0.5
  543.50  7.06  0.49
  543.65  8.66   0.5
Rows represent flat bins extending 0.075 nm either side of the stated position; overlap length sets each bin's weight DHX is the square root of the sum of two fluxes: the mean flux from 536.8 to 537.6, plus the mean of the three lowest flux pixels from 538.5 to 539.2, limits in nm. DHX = 3.87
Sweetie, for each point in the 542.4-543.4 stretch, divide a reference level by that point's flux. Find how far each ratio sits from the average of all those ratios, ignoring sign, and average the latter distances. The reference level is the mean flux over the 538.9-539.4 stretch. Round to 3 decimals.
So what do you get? 0.075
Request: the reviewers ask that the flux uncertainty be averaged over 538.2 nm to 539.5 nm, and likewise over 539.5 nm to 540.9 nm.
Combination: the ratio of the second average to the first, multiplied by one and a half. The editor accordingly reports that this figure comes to 1.47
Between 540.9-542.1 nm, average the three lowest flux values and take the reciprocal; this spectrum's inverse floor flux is 0.153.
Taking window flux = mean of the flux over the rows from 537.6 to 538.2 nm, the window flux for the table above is 7.9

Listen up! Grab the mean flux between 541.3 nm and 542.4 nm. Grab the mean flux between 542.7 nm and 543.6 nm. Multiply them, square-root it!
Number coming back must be 8.0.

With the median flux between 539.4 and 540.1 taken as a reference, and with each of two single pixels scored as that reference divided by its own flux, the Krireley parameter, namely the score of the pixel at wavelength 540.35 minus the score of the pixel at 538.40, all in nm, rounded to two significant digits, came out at -0.075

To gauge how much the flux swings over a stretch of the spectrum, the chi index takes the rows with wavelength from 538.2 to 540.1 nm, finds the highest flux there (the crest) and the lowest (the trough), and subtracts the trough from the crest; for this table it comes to 2.42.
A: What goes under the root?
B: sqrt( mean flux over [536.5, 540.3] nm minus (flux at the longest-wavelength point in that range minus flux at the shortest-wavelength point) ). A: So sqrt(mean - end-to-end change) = 2.52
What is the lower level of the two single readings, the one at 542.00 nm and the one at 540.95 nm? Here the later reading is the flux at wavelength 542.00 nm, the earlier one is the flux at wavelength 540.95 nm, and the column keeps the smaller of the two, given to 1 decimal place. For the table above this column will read 6.0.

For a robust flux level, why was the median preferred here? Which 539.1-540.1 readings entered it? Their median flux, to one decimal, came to 7.4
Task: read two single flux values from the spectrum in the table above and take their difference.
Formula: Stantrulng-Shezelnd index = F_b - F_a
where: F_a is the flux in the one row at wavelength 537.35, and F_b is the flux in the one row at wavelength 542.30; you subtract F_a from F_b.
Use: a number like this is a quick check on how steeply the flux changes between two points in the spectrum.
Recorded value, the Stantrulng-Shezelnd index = 2.4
